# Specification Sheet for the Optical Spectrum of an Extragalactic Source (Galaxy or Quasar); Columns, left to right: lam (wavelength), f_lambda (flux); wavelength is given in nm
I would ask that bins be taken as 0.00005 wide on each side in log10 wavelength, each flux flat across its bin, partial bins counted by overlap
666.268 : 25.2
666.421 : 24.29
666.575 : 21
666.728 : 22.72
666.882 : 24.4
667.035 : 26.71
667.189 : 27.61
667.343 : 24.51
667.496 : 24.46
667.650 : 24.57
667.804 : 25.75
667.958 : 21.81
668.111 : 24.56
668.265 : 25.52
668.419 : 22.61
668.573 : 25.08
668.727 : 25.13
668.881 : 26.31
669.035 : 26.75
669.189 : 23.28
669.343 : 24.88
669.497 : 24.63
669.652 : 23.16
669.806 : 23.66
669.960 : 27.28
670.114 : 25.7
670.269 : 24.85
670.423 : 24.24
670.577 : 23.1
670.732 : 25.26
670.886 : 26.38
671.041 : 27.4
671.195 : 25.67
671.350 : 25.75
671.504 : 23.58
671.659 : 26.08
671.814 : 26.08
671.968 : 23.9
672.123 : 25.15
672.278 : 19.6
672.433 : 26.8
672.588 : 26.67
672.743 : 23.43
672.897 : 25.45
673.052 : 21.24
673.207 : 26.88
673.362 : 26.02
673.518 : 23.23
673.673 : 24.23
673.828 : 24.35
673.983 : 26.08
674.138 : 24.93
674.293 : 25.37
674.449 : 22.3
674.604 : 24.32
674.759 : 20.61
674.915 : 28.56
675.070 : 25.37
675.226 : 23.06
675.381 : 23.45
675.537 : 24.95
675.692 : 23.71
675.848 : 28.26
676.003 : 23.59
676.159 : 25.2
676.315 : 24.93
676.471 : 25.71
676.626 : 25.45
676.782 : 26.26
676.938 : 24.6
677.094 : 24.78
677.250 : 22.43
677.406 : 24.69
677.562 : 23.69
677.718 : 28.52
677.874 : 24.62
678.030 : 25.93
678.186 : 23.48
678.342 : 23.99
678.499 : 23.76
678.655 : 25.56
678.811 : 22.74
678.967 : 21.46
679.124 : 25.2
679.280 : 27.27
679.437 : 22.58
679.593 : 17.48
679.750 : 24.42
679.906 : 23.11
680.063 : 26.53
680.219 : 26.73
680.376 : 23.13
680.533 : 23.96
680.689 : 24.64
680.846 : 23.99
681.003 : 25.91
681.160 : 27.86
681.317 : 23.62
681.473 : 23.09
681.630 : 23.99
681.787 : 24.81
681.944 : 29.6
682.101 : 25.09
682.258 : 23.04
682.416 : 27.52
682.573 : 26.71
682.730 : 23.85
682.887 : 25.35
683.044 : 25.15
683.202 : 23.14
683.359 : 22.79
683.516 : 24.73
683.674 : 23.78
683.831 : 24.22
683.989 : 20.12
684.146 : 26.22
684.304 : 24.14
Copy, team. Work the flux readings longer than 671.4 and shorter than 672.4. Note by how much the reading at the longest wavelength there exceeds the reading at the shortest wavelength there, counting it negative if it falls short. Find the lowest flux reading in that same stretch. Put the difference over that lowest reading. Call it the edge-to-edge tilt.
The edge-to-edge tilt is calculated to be -0.20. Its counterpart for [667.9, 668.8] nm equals 0.15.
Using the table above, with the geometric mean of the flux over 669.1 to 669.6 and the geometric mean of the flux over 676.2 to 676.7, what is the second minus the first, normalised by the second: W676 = 0.04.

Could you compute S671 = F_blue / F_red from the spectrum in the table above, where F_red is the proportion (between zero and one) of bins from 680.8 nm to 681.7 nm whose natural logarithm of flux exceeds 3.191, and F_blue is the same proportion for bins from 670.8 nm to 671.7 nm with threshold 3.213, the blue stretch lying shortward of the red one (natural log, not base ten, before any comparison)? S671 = 2.5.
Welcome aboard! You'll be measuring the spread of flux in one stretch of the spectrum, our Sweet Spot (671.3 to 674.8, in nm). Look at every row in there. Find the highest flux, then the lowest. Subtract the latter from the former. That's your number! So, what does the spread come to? 7.3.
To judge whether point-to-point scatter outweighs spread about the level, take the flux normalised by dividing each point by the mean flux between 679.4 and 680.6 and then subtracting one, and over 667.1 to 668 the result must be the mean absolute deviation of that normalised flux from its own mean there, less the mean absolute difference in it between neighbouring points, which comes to -0.018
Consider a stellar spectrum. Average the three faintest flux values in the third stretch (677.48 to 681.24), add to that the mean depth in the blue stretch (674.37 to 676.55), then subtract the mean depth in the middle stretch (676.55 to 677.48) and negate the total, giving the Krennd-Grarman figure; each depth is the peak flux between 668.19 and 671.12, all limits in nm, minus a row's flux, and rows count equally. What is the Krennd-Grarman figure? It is -20.6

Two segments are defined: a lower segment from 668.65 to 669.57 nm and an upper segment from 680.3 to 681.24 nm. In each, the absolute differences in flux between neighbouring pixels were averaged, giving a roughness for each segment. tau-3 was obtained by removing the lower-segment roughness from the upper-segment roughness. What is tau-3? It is -0.18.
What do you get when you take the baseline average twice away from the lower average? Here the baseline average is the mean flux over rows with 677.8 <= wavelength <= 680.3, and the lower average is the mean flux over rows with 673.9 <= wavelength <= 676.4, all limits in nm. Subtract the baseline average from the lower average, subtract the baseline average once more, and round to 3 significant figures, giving -23.4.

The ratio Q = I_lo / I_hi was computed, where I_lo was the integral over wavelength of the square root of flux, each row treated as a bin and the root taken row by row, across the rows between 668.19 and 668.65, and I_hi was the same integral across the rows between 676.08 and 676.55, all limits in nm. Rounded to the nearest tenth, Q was 1.0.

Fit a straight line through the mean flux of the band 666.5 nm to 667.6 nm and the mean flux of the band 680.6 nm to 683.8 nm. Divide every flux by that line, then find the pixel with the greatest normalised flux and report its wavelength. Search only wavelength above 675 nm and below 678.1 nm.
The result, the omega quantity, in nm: 677.718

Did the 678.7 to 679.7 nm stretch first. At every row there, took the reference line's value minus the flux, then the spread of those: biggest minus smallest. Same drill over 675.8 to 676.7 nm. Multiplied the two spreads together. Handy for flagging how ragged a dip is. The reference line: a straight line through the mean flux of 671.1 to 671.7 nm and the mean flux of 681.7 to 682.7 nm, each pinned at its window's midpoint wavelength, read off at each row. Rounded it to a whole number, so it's 46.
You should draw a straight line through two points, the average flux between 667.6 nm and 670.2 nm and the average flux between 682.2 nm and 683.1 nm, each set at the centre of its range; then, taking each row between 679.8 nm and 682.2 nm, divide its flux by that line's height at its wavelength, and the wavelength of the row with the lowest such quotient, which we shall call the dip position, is 681.473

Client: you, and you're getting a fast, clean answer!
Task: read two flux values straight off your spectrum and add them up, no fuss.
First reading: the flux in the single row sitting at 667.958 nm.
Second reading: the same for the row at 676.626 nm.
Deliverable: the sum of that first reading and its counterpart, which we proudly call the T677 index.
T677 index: 47.3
